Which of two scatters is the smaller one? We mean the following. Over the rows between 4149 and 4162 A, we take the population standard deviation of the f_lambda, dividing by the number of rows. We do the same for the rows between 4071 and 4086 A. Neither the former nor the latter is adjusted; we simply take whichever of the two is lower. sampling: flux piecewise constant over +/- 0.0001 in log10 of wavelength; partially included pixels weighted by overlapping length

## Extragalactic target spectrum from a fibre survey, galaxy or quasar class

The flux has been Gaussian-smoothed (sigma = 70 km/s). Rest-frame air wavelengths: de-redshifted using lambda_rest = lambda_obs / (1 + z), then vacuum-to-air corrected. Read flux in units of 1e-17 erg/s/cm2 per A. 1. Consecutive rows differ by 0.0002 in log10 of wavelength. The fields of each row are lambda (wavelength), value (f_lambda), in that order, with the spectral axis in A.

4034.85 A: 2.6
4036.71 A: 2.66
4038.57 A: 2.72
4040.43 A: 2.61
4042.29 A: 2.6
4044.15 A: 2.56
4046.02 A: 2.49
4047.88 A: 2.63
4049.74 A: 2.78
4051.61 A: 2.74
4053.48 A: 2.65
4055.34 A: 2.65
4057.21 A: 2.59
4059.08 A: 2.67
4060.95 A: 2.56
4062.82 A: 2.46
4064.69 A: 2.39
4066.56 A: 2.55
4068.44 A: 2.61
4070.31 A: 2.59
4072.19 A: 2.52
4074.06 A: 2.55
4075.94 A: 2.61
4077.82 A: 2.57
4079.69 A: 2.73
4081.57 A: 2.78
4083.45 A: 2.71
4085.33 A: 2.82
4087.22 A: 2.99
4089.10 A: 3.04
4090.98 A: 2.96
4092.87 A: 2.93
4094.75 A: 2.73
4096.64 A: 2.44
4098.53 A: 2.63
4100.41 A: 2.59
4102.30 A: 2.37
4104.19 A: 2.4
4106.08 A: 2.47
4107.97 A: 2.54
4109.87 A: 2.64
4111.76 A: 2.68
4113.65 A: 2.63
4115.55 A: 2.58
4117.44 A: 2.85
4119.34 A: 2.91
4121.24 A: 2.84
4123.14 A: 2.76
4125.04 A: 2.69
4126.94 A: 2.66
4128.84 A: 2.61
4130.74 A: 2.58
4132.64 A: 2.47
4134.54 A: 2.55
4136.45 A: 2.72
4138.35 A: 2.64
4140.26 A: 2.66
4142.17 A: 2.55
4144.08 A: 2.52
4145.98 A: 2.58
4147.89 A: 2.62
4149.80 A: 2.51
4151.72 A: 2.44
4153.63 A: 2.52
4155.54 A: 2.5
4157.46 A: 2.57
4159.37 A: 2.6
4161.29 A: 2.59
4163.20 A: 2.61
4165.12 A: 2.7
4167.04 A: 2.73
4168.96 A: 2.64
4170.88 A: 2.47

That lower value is 0.053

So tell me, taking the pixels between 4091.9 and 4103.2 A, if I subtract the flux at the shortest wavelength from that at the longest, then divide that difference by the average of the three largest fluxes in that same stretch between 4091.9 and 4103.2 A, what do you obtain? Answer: -0.203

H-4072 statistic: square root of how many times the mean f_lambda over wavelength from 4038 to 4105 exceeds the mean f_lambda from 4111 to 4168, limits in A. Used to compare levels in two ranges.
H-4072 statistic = 1.00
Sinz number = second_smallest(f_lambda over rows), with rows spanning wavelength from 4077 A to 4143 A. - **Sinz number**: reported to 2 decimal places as 2.40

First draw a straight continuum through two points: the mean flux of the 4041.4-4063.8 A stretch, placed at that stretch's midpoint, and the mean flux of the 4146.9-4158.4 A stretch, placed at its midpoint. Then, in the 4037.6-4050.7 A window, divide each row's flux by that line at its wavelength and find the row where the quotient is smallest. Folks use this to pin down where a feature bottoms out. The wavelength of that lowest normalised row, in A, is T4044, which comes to 4046.02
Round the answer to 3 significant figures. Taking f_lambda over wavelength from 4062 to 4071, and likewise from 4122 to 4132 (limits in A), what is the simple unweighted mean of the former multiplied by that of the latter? 6.70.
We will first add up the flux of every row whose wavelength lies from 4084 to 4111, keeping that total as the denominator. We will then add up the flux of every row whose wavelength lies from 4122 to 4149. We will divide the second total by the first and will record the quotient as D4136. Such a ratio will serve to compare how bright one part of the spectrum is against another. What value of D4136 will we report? 0.97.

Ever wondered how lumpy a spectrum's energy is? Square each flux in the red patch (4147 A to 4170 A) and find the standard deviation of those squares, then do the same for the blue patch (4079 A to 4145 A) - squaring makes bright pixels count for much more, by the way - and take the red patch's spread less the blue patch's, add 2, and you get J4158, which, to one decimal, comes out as 1.5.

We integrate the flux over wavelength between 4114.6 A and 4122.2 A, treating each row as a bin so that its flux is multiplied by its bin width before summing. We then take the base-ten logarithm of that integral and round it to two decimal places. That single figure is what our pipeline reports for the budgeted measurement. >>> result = 1.33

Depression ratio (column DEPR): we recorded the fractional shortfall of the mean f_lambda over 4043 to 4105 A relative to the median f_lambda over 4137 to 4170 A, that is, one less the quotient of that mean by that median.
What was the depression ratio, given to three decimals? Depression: -0.021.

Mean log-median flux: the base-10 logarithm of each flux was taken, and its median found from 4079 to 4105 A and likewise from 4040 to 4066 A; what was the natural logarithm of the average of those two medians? -0.853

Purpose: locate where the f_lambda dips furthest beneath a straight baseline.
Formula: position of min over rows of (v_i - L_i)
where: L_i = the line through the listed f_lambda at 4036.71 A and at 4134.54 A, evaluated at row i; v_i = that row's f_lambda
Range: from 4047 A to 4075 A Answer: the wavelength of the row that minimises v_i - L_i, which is 4064.69 A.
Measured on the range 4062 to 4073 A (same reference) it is 4064.69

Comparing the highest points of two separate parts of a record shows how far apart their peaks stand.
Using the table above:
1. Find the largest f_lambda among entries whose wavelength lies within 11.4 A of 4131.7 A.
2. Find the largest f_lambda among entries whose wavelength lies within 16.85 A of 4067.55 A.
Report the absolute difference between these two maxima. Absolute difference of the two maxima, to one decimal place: 0.1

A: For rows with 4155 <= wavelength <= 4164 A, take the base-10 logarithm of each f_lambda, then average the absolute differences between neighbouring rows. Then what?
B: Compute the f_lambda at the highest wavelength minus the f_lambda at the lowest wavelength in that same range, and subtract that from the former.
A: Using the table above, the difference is -0.10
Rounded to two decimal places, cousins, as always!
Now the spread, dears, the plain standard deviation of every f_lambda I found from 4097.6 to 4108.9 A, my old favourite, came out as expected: 0.10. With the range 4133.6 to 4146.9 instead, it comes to 0.07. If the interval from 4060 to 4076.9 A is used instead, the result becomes 0.07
